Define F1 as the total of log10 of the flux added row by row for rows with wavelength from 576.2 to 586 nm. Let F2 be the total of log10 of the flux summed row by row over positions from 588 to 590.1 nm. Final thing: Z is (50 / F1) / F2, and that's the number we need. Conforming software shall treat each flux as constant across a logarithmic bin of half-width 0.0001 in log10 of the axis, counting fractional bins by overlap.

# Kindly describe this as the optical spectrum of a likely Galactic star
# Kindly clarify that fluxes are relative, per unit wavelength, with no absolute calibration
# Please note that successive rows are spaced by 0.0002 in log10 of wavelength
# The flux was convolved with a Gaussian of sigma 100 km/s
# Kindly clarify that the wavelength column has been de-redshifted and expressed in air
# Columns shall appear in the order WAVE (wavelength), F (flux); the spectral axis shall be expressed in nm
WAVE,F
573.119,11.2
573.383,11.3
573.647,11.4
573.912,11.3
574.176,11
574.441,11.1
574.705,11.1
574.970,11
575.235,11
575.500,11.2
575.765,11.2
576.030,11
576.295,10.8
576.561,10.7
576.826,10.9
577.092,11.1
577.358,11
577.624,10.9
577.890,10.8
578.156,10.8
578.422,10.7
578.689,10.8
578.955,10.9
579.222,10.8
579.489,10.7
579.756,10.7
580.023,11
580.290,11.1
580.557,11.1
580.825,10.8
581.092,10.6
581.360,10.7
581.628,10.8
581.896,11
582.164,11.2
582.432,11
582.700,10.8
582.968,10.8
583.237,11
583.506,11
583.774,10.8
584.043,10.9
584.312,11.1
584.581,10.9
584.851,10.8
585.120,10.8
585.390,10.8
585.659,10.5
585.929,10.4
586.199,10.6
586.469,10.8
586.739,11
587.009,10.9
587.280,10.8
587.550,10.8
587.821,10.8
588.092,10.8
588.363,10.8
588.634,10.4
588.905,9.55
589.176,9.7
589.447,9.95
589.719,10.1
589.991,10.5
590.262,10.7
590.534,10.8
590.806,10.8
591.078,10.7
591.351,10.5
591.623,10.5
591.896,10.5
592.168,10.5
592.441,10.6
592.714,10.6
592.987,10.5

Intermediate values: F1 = 38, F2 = 8.1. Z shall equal 0.2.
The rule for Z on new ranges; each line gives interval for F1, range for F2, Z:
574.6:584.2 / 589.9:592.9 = 0.1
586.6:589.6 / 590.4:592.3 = 0.6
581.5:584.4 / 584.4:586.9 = 0.5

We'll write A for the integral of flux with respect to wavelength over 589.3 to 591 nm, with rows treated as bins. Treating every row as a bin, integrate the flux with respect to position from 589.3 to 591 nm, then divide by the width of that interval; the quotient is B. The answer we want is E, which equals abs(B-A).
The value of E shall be 7.3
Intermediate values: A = 18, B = 10.5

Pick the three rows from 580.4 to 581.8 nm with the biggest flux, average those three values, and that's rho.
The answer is 10.9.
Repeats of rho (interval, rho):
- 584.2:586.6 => 10.9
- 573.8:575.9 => 11.2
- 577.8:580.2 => 10.9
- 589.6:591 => 10.8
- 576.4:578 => 11.0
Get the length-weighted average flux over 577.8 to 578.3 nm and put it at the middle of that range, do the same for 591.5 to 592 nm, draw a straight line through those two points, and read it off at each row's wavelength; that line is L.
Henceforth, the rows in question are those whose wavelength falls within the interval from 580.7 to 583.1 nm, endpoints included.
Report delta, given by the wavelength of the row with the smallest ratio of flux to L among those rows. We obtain 581.092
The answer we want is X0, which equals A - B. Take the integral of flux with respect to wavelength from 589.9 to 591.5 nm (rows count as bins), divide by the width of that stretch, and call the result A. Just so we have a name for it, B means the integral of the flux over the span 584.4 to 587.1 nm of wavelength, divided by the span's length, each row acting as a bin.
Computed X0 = -0.1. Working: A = 10.7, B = 10.8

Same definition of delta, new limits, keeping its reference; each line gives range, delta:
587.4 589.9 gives 588.905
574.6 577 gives 576.561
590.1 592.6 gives 591.351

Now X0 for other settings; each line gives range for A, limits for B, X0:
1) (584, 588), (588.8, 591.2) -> 0.5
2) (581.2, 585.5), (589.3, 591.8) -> 0.4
